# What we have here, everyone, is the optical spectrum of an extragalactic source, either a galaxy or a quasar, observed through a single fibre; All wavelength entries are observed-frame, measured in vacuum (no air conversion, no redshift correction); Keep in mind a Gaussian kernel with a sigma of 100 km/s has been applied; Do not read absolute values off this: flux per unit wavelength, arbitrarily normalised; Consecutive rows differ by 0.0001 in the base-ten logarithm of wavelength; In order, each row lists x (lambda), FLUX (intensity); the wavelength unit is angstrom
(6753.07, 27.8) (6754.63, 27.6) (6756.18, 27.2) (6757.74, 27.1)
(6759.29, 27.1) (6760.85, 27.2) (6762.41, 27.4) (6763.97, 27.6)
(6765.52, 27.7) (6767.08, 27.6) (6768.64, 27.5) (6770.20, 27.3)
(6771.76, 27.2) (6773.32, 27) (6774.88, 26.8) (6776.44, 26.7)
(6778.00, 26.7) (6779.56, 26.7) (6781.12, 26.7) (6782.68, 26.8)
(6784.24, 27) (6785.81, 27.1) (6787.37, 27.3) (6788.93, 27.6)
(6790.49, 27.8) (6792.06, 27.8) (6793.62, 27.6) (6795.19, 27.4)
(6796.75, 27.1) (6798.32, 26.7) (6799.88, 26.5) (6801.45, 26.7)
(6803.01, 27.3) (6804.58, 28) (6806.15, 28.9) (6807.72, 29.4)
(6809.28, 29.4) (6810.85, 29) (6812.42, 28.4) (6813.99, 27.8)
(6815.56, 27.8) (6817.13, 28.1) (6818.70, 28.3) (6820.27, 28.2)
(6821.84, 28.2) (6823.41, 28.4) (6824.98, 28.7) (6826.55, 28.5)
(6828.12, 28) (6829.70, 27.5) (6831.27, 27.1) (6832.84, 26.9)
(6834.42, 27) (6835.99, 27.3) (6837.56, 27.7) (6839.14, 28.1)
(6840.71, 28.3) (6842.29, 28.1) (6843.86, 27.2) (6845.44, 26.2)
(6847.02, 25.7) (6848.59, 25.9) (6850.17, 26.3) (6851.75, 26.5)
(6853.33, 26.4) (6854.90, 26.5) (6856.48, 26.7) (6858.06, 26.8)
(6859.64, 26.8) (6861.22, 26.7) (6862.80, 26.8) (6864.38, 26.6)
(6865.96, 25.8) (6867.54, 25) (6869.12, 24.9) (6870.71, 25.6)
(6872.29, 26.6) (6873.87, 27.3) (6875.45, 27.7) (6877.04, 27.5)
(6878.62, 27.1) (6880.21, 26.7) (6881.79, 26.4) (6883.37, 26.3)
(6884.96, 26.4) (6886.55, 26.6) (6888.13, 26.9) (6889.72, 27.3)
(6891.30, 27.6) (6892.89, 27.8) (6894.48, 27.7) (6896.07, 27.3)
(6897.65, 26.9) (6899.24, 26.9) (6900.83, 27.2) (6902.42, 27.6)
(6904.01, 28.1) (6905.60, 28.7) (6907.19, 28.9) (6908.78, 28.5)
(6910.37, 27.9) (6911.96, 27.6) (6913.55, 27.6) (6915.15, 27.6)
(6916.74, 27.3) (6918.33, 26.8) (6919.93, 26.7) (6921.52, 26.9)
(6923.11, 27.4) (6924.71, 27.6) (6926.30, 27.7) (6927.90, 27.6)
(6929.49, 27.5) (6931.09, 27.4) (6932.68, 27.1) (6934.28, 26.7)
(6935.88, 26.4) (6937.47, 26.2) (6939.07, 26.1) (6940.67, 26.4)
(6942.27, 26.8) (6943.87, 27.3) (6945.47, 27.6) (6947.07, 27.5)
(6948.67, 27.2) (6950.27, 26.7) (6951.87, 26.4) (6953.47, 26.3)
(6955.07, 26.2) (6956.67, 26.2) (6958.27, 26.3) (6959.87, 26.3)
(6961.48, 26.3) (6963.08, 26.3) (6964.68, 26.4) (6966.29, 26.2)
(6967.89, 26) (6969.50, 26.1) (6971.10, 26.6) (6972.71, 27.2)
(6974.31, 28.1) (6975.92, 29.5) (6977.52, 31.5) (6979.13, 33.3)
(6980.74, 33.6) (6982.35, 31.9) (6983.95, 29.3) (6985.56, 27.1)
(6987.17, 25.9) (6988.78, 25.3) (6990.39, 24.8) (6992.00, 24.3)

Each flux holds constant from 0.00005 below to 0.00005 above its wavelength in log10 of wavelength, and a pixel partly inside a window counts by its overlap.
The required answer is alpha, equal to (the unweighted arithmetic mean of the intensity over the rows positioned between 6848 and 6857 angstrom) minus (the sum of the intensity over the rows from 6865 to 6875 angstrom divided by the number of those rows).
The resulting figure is 0.5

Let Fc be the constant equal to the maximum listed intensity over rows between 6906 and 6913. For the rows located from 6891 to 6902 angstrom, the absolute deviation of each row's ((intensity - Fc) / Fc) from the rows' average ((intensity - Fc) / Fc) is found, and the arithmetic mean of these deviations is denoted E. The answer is 0.0106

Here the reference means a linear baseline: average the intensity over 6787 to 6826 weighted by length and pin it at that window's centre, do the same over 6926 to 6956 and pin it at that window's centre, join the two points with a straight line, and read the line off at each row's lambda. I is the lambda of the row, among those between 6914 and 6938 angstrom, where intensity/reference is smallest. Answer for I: 6937.47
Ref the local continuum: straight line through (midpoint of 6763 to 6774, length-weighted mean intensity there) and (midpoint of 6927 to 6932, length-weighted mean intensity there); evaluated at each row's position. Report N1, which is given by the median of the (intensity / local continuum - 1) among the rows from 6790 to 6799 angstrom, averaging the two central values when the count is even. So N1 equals 0.003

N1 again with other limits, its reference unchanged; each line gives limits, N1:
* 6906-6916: 0.009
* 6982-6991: -0.038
